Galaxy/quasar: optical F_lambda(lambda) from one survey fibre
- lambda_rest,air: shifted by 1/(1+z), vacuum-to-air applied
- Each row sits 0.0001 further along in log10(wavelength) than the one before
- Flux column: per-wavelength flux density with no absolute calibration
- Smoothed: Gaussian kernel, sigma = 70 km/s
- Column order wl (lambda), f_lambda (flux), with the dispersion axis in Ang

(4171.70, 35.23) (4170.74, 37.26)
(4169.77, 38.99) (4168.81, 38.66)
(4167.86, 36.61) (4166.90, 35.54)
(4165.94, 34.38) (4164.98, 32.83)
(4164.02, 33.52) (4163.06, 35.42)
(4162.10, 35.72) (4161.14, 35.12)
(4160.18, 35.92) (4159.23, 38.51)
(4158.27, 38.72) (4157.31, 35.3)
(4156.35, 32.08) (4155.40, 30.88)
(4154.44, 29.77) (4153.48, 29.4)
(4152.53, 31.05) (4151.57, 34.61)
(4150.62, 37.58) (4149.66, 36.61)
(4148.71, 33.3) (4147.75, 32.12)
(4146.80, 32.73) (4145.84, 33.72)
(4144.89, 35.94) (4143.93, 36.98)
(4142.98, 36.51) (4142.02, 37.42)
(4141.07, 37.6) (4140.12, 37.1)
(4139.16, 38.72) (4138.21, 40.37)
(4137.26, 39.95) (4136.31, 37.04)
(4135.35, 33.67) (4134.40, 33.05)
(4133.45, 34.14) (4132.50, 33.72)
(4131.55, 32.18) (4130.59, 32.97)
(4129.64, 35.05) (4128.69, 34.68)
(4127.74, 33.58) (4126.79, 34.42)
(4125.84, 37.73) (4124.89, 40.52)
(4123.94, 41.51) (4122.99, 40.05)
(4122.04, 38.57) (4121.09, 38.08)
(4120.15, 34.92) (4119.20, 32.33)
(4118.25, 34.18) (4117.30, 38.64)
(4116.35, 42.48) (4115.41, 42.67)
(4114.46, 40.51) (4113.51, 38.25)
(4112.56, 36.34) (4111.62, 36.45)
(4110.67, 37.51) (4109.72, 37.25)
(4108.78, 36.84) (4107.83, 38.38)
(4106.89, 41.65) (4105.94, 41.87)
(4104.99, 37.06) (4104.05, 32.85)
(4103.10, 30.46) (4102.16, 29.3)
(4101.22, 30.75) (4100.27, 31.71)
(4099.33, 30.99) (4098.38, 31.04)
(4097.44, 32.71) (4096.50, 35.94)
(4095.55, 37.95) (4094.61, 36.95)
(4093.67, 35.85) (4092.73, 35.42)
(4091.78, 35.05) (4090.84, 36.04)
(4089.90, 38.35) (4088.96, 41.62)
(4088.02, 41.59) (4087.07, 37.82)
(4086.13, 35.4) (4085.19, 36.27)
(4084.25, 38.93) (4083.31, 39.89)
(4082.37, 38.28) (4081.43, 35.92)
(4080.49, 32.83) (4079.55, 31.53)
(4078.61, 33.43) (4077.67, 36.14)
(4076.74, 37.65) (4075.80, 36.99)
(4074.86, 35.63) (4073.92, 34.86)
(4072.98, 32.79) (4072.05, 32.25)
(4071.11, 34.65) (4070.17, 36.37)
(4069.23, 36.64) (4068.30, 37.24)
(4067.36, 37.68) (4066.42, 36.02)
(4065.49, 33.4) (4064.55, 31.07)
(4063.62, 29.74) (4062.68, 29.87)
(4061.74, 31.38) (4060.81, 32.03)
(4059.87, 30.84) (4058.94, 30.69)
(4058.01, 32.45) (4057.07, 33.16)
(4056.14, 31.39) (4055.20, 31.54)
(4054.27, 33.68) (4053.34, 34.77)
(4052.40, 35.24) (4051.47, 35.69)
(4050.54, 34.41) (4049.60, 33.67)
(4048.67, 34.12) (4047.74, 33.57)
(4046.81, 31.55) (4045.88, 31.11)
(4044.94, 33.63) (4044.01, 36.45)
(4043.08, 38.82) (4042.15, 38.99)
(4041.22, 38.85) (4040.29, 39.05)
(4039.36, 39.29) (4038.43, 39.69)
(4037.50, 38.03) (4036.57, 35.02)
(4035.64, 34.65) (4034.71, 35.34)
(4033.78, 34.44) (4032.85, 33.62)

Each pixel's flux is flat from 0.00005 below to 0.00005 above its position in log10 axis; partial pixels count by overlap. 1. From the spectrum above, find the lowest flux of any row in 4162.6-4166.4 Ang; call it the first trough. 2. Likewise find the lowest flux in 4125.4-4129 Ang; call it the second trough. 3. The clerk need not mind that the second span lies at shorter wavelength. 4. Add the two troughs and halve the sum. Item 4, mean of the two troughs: 33.2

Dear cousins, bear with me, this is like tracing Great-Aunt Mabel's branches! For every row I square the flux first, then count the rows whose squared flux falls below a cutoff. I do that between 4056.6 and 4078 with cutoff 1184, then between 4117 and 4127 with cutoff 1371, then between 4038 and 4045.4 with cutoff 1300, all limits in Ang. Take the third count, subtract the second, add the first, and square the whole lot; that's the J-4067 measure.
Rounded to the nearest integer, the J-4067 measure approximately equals 81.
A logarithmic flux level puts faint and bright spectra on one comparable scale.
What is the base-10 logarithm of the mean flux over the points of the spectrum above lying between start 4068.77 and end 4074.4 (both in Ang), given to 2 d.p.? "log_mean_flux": 1.54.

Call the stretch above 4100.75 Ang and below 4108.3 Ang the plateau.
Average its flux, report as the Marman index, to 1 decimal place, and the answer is 35.3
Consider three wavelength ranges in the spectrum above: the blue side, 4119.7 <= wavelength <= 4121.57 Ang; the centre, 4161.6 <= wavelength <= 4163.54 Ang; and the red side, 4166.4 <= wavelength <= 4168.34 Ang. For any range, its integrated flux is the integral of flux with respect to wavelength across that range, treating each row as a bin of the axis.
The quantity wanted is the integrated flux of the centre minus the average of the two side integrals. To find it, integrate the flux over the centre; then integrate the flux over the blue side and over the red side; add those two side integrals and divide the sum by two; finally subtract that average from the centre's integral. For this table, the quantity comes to -1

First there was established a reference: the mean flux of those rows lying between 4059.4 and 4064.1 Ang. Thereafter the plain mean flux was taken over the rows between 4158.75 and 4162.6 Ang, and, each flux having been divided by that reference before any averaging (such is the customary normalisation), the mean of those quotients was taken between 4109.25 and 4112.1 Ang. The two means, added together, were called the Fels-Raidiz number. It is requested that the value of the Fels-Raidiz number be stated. 37.5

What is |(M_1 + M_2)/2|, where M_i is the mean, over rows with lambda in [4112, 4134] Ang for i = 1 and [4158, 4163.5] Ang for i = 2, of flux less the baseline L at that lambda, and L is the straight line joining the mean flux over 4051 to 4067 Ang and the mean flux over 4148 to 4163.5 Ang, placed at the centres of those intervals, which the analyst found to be 2.6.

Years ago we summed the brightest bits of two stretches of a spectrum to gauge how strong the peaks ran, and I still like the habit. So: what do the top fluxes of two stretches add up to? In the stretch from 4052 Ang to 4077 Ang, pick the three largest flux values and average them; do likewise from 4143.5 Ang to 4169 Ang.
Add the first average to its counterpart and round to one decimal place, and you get 76.2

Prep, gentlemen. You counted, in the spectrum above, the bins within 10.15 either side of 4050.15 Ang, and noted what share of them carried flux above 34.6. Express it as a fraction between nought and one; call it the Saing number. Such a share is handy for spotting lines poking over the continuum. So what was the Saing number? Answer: 0.36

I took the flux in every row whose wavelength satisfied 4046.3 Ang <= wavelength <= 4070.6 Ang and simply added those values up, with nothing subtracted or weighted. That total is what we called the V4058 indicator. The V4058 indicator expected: 868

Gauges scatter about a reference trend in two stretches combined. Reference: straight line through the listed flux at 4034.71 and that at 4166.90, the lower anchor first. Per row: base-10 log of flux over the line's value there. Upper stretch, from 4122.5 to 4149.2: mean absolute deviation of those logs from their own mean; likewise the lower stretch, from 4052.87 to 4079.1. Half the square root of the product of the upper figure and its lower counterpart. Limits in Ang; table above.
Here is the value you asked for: 0.0142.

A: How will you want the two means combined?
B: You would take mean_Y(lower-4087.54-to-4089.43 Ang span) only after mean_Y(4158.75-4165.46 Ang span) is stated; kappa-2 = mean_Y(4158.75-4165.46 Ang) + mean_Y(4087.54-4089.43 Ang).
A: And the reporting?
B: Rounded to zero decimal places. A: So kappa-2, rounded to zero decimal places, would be 77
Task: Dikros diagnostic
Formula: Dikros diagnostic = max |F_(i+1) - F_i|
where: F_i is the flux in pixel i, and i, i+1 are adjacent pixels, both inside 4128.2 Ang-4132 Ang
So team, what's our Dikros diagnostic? 2.1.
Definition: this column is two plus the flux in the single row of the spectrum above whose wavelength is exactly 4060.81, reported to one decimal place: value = 34.0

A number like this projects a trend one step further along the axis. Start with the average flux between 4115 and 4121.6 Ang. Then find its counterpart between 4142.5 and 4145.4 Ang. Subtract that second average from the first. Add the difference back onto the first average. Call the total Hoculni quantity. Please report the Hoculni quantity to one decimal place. 38.8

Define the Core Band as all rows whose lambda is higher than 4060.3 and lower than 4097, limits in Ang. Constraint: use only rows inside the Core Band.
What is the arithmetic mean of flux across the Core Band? 35.6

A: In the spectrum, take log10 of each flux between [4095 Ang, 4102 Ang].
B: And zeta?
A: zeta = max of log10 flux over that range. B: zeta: 1.58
